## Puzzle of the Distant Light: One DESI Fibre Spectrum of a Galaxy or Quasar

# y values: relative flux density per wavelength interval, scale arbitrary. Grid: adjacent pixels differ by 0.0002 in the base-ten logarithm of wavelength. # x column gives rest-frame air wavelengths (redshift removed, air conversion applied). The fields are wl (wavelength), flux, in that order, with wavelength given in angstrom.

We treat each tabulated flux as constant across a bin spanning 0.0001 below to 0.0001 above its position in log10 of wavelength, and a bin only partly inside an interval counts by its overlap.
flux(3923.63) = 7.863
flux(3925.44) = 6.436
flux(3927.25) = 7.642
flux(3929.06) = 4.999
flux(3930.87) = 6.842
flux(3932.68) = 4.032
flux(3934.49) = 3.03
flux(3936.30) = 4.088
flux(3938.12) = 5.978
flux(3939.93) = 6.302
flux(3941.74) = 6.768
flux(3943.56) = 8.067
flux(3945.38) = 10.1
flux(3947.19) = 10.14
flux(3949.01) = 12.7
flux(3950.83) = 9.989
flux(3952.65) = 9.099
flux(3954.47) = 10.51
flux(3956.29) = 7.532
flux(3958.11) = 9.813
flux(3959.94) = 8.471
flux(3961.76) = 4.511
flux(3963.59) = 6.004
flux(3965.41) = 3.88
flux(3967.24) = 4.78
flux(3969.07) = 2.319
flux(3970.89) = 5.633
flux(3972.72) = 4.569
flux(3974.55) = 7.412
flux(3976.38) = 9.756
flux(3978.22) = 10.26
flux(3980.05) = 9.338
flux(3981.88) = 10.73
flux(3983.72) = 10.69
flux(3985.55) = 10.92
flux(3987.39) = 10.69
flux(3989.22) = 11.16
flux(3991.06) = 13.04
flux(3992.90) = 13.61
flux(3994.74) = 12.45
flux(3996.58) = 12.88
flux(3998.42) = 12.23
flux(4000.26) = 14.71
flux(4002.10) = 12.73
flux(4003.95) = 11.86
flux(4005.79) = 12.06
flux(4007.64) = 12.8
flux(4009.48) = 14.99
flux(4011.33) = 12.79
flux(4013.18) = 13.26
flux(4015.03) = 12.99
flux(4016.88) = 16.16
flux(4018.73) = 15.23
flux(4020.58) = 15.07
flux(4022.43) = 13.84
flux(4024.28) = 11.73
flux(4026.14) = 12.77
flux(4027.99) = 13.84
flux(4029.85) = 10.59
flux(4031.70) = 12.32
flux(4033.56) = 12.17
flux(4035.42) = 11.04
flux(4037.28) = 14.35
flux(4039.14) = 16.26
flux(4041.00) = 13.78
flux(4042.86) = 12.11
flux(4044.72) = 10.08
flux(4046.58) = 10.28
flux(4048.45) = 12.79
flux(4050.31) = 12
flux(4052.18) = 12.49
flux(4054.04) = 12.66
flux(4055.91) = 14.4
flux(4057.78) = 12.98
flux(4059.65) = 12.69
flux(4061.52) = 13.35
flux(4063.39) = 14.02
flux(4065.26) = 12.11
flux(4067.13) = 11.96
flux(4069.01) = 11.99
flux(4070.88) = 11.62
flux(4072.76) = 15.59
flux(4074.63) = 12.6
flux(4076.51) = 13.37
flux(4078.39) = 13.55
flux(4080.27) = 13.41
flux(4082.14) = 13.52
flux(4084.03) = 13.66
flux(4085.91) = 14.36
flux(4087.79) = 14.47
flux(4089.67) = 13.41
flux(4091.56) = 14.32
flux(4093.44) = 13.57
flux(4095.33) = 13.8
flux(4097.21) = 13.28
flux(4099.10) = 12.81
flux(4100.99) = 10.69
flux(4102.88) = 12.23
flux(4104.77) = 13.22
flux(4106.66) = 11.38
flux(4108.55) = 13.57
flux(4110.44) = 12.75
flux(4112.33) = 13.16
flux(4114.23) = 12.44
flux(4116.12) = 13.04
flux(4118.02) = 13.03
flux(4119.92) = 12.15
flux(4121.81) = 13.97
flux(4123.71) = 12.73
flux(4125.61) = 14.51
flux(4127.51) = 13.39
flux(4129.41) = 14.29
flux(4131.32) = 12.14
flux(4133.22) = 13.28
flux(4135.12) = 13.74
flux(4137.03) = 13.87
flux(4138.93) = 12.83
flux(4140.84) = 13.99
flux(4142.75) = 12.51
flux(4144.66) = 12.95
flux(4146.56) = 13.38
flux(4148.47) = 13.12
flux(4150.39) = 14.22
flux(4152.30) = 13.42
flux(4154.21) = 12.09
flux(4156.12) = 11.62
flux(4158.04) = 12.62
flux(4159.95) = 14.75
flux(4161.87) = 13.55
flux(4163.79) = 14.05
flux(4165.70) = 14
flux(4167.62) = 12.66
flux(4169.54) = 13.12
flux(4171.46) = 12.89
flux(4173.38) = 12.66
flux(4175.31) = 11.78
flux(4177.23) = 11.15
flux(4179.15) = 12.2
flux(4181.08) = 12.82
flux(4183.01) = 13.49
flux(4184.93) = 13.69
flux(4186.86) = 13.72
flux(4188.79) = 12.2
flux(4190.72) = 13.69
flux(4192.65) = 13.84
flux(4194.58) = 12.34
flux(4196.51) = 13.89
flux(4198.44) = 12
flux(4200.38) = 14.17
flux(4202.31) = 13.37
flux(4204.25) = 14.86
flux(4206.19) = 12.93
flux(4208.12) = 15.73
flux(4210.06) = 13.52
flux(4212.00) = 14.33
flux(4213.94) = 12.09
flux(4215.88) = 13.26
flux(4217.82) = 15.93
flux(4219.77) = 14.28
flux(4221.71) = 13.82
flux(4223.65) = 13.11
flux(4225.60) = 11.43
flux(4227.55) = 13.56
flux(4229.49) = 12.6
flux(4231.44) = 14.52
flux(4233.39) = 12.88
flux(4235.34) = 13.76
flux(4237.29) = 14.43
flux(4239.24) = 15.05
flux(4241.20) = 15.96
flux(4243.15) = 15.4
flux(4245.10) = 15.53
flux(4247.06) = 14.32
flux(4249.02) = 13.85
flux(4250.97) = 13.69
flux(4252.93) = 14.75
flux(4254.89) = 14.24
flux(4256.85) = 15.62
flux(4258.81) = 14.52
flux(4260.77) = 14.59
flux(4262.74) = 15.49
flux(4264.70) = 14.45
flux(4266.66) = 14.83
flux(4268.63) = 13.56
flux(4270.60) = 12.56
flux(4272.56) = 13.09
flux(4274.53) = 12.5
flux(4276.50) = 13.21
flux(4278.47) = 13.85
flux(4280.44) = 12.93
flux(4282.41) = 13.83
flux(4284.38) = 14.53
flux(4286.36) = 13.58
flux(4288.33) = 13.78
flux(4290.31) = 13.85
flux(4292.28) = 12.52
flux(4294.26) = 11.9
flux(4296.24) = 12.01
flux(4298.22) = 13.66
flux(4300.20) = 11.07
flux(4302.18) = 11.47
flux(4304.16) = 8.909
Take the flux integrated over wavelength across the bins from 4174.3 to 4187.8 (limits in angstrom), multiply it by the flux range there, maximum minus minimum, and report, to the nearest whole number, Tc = 440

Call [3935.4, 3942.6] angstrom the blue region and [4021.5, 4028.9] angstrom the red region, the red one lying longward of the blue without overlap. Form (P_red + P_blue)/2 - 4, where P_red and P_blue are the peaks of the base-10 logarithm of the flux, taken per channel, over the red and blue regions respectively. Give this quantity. -3.01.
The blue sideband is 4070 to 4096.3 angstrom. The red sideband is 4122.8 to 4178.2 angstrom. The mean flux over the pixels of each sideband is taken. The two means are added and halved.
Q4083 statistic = 13.4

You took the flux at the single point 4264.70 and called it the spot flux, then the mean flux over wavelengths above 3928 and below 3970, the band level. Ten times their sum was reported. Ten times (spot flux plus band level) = 214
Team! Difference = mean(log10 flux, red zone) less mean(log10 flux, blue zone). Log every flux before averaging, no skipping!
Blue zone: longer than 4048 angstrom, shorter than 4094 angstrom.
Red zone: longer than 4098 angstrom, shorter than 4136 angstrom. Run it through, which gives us -0.010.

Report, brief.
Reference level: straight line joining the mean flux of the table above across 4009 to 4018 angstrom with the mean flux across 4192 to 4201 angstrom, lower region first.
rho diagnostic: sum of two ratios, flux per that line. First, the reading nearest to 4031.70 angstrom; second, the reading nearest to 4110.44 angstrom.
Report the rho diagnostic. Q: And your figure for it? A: 1.82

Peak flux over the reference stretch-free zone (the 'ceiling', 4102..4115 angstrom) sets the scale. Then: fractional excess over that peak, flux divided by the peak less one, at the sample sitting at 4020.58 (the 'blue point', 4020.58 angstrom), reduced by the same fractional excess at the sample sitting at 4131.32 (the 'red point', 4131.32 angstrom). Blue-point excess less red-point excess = 0.22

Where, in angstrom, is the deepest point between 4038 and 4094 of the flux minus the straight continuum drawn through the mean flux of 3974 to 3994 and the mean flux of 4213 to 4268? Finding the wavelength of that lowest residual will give 4044.72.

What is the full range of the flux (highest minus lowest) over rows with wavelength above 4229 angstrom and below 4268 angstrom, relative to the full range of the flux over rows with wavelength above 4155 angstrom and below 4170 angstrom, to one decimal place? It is 1.1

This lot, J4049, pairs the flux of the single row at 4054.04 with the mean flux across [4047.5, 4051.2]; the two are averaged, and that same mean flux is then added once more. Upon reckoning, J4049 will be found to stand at 24.9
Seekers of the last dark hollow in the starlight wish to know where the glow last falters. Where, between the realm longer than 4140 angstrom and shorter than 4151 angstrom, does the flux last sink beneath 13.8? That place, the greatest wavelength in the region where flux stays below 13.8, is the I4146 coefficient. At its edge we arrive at 4148.47 angstrom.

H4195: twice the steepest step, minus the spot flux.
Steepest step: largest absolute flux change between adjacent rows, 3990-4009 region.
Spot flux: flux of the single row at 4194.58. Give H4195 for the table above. -7.4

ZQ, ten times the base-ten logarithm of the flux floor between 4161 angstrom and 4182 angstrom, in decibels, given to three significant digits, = 10.5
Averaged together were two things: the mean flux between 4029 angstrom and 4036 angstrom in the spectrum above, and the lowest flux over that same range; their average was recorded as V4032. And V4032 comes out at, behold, 11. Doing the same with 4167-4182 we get 12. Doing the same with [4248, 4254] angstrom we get 14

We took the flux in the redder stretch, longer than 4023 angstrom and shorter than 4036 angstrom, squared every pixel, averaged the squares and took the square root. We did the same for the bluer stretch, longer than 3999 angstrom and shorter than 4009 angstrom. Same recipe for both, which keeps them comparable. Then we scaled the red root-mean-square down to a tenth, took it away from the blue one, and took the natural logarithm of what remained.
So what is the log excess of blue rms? 2.5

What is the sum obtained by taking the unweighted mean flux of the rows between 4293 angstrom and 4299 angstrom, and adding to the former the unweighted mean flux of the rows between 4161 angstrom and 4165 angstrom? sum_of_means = 26.3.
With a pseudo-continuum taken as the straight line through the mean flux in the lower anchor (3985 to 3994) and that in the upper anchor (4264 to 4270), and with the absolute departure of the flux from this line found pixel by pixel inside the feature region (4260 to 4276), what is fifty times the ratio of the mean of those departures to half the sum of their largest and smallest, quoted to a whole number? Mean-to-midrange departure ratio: 49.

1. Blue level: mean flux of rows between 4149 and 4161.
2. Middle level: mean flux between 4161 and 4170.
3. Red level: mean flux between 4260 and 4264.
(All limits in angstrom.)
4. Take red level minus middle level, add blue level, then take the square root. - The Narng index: 3.8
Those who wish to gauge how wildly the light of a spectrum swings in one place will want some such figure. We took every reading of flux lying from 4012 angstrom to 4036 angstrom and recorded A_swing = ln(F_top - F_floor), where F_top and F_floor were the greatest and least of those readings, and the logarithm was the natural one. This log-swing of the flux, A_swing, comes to 1.72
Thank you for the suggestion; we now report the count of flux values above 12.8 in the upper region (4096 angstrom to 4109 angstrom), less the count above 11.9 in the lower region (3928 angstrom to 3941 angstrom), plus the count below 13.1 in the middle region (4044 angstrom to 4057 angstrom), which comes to 10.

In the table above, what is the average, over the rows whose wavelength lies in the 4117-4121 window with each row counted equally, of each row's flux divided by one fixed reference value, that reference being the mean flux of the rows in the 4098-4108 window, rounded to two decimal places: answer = 1.04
